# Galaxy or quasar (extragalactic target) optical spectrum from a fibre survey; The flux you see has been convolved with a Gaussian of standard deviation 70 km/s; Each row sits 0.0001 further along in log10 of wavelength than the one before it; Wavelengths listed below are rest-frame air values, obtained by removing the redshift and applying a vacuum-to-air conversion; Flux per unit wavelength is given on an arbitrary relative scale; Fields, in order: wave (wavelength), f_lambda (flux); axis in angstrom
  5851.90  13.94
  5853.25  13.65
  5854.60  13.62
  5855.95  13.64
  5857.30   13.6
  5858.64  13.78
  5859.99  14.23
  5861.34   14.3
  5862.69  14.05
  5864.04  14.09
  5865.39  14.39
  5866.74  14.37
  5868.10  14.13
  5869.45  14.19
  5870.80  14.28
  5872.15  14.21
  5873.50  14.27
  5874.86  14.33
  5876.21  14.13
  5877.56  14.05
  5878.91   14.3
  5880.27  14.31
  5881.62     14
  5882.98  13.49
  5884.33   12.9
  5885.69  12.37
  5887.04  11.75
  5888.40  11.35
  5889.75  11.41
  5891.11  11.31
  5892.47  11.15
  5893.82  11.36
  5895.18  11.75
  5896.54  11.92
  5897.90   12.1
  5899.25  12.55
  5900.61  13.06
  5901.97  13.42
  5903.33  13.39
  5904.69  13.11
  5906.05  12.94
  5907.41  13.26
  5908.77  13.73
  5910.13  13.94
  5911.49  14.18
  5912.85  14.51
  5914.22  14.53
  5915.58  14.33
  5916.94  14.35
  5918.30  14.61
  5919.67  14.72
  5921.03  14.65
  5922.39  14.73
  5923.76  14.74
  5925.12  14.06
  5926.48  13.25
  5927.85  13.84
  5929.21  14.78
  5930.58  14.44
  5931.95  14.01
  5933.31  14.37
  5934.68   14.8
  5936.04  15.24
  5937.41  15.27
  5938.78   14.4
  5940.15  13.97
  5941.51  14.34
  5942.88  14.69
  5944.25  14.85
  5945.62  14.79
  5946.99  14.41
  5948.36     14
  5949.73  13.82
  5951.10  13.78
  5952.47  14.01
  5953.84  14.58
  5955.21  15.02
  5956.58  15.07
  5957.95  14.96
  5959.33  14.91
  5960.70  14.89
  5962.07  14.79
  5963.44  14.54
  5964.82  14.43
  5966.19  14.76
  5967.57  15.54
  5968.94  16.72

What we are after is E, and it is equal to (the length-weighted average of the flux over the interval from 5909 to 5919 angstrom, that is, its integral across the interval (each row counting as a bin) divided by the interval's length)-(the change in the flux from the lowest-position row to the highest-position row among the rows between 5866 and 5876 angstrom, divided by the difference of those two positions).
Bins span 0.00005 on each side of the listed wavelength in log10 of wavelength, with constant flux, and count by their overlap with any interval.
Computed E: 14.3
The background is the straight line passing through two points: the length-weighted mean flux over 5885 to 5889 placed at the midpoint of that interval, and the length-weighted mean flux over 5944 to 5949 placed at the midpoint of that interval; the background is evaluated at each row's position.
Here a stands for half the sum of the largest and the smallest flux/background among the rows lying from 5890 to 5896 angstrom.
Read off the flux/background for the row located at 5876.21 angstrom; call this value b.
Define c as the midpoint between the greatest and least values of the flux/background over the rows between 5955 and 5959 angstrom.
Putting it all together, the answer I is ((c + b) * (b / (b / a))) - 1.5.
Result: 0.6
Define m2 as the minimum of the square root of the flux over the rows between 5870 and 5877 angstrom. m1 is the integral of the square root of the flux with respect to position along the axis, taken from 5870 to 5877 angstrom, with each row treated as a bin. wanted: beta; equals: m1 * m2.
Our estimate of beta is 99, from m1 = 26.4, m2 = 3.76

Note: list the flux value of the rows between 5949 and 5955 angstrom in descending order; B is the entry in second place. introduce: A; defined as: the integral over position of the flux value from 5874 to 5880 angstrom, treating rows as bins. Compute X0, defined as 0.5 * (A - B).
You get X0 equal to 36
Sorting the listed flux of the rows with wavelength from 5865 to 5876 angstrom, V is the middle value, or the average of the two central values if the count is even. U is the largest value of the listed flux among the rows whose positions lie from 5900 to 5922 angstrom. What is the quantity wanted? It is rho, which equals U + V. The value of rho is 29.0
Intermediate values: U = 14.72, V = 14.3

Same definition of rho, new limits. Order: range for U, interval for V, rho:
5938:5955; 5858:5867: 29.1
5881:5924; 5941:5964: 29.4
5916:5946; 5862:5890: 29.4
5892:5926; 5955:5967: 29.6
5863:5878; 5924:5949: 28.8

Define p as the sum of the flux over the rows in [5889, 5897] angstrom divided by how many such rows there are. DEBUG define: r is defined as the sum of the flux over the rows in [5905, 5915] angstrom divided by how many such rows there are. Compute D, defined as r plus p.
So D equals 25.4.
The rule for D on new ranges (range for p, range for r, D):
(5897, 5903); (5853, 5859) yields 26.4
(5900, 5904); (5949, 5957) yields 27.7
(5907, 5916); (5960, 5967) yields 28.8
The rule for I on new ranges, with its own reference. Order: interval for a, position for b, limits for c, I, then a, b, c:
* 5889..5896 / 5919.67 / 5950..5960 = 0.5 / 0.94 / 1.11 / 0.97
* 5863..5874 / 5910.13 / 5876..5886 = 1.4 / 1.30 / 1.08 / 1.15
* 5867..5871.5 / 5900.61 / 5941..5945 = 1.2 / 1.29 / 1.05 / 1.02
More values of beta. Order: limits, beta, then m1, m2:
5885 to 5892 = 80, 23.8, 3.36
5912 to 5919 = 101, 26.6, 3.79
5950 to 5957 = 99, 26.6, 3.71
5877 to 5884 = 96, 26.2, 3.67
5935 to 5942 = 100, 26.8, 3.74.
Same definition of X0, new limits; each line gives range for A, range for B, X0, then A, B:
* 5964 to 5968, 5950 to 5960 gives 22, 59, 15.02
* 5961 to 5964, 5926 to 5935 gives 15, 44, 14.78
